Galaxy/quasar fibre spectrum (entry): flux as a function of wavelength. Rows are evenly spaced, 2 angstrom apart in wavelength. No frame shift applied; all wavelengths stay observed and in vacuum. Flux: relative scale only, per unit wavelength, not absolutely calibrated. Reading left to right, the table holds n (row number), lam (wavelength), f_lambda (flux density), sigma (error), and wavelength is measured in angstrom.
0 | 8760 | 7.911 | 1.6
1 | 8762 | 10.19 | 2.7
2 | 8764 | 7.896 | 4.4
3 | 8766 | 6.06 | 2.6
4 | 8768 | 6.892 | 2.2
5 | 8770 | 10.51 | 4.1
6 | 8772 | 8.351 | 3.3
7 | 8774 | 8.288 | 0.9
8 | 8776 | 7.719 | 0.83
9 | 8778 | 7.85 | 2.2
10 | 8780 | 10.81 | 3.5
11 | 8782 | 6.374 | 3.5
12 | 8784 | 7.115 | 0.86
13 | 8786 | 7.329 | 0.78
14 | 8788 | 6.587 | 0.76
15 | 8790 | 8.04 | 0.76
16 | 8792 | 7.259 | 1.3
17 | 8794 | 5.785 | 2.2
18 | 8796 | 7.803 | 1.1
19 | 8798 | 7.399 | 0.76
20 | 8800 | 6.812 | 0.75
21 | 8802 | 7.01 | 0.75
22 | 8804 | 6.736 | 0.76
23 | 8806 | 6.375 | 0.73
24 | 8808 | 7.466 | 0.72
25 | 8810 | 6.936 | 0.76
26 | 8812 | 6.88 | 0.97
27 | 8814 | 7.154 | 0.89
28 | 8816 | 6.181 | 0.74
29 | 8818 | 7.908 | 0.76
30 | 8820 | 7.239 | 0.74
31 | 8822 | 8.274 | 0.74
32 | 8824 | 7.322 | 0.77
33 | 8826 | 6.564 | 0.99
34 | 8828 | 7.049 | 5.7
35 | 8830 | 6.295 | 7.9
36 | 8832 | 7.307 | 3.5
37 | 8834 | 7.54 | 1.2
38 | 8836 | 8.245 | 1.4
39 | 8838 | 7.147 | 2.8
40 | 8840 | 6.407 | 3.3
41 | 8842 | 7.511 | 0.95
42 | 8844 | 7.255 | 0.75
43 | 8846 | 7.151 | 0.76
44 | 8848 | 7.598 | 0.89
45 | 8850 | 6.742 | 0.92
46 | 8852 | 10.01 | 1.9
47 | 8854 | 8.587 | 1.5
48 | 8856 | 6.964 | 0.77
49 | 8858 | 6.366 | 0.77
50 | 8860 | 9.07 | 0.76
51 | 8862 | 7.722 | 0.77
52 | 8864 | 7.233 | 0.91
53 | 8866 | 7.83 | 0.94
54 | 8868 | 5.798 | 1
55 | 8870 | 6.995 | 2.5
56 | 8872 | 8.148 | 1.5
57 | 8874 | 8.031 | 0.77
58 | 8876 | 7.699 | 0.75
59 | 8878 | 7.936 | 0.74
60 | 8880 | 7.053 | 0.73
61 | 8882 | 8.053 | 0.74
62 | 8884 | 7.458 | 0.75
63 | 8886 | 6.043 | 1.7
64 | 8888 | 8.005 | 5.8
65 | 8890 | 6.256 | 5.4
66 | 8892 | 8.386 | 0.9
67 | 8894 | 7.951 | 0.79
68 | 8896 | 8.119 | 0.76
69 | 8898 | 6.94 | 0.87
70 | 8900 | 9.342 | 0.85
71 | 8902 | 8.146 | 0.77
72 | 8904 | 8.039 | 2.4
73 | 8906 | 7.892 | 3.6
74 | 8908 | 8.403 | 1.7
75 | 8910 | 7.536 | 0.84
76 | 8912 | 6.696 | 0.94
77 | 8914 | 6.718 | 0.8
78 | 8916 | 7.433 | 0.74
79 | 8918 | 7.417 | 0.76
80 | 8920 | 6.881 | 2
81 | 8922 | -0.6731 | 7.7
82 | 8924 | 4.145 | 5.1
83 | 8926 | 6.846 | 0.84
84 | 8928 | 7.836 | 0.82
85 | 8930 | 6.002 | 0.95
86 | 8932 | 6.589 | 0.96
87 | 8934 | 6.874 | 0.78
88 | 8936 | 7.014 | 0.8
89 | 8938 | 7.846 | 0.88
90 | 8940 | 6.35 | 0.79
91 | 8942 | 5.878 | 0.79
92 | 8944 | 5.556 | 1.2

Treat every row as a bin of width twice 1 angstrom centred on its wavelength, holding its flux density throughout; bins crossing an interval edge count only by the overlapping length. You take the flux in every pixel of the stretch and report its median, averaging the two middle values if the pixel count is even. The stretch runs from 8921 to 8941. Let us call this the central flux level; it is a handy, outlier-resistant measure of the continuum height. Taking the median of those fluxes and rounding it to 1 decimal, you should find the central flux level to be 6.7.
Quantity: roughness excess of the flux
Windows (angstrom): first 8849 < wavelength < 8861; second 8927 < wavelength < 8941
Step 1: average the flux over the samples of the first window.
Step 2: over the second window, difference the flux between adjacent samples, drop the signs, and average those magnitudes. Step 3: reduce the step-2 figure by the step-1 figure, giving -7.1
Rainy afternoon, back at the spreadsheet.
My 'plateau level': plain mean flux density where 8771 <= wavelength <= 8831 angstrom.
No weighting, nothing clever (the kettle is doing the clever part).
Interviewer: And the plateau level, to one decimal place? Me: 7.3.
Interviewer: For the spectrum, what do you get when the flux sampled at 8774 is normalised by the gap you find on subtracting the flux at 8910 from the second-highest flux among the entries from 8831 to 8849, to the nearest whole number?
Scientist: 134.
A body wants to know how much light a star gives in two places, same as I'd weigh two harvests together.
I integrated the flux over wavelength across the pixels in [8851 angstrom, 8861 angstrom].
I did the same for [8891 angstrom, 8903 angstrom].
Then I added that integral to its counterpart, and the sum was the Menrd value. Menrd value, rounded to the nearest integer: 180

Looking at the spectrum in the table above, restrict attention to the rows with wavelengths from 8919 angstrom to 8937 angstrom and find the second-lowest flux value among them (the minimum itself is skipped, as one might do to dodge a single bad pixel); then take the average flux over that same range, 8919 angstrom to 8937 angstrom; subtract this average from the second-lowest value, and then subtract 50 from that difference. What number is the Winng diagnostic -51.6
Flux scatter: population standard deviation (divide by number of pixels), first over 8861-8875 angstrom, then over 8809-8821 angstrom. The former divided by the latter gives 1.5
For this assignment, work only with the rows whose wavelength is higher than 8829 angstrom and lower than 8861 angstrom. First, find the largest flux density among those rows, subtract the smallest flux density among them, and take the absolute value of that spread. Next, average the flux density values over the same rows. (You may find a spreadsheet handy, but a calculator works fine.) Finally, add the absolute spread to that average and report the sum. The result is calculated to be 11.2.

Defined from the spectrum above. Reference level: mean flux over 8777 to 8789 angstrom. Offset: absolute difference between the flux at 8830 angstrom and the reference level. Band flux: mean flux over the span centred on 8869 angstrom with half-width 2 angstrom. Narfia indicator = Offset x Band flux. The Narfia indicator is 8.8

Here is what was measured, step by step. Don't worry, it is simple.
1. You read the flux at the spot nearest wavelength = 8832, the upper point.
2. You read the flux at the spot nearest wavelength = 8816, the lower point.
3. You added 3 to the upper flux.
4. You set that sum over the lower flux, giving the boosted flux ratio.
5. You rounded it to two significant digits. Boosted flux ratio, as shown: 1.7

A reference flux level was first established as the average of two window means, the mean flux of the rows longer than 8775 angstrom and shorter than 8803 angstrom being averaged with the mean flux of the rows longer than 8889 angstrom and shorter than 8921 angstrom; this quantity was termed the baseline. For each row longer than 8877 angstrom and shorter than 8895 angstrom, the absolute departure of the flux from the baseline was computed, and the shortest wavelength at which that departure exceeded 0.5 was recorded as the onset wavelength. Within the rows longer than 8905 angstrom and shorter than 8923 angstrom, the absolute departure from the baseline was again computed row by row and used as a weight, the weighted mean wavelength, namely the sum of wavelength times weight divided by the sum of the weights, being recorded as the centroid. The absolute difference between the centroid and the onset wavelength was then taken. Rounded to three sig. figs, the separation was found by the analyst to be 37.0 angstrom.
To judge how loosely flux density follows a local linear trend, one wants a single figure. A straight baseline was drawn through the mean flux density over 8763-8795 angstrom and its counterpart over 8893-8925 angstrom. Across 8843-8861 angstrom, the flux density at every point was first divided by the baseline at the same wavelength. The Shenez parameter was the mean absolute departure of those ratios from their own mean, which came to 0.14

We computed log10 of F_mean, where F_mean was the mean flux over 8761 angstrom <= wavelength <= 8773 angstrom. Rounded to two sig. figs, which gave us 0.92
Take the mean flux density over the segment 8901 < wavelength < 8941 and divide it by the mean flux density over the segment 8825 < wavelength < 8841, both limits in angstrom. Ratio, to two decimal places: 0.95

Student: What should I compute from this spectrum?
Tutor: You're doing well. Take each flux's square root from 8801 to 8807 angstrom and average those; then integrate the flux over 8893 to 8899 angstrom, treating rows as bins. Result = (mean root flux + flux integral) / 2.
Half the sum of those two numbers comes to 24.3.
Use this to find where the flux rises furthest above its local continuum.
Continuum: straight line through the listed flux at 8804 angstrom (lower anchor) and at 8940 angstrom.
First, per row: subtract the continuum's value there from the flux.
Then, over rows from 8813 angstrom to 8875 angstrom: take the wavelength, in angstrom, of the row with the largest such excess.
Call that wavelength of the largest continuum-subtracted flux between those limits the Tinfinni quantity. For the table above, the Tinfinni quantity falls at 8852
